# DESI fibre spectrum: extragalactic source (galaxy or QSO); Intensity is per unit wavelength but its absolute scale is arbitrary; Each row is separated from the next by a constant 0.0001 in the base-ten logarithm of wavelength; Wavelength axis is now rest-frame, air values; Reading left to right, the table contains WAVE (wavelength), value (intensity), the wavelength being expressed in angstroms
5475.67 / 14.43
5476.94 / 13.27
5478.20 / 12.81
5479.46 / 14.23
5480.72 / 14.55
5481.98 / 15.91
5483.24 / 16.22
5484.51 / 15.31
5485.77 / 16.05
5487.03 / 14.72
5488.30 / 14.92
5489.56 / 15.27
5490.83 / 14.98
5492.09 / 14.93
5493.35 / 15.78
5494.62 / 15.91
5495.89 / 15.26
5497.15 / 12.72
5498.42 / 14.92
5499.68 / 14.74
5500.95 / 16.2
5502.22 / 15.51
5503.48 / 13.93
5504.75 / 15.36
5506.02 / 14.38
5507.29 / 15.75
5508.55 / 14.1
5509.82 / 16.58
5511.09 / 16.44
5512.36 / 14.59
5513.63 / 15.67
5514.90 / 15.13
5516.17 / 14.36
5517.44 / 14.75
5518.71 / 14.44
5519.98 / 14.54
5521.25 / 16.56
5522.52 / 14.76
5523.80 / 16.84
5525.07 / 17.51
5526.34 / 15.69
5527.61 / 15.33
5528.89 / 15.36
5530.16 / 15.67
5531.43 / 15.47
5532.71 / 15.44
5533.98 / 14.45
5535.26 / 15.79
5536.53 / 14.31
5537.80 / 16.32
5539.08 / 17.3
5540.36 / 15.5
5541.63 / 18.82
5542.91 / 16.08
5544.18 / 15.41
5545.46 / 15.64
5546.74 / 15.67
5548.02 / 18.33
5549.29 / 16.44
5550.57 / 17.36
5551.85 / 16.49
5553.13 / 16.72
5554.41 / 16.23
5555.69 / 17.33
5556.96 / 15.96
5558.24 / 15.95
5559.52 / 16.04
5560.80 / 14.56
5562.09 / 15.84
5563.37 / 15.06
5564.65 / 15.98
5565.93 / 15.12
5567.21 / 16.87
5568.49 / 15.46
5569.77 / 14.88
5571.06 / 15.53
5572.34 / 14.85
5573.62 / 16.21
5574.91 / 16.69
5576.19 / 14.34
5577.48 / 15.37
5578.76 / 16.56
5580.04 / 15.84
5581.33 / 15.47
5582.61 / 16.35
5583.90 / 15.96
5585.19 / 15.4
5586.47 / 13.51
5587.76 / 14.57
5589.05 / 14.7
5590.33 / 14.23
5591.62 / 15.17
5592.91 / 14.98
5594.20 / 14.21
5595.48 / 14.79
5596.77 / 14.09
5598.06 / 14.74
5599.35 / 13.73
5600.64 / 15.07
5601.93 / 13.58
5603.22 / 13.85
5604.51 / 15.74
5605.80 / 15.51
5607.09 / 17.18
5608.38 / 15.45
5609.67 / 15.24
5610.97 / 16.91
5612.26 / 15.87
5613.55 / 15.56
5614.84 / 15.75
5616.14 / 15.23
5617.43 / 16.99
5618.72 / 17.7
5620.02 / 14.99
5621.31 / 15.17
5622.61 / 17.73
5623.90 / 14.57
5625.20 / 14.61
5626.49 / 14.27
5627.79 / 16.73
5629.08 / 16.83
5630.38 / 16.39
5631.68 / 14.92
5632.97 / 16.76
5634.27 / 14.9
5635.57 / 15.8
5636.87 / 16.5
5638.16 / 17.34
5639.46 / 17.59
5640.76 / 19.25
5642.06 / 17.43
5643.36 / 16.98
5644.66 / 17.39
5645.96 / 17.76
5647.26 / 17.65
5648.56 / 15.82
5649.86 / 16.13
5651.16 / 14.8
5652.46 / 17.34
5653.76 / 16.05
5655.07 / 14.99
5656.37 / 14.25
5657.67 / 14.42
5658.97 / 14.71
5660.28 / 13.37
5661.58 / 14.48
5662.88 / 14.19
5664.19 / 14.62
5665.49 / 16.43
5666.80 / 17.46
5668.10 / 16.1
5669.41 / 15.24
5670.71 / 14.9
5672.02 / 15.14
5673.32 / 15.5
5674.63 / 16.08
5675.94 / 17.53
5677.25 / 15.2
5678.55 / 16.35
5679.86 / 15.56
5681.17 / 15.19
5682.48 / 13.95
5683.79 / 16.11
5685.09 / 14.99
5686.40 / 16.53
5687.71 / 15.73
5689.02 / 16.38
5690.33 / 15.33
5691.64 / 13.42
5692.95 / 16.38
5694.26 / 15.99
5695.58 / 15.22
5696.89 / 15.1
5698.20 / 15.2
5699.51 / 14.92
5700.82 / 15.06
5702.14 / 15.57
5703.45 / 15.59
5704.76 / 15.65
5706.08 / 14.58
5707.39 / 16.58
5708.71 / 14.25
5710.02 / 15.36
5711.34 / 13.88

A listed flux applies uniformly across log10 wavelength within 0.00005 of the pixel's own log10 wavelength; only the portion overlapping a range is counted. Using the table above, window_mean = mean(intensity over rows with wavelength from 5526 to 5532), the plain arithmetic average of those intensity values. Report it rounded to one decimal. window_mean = 15.5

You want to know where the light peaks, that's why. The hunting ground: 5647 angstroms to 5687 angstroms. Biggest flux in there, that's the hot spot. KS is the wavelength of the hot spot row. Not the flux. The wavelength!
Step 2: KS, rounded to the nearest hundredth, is 5647.26 angstroms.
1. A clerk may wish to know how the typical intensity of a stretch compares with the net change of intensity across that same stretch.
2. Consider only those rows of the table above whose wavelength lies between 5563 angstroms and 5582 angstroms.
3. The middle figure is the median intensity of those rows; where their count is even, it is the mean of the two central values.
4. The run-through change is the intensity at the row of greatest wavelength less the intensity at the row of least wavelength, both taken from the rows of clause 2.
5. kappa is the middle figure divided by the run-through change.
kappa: 38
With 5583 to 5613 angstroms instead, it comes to -166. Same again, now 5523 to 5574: -25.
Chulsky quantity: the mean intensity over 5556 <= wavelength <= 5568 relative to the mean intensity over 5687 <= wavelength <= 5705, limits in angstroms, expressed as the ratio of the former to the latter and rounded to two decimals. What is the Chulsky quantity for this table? 1.02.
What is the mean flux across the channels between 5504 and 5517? 15.2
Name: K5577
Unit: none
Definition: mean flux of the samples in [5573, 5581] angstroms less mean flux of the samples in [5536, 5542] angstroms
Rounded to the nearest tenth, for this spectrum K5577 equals -0.6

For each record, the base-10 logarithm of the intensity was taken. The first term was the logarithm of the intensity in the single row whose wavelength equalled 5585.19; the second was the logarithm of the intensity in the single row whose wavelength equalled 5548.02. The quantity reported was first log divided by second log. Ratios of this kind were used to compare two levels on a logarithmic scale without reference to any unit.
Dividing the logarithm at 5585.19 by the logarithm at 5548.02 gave 0.94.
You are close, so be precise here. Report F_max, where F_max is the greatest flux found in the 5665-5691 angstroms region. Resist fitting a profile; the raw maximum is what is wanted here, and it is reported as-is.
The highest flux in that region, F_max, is 17.53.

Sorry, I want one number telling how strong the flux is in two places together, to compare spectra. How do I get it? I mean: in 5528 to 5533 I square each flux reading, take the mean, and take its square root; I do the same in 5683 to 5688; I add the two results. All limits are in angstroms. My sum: 31.3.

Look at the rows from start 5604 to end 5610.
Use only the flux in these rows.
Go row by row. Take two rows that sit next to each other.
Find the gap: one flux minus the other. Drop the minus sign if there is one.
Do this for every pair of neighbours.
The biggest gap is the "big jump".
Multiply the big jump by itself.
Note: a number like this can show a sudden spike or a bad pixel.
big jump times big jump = 3.0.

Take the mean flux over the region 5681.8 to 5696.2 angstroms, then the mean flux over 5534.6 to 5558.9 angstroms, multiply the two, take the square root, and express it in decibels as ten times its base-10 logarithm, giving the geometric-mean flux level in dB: 12.0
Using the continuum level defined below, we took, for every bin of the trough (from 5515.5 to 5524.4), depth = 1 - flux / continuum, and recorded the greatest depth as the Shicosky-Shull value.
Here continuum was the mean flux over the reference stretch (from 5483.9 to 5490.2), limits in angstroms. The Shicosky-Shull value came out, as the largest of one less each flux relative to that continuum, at 0.06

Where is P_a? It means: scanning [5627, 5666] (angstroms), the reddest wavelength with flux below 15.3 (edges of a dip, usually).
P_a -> 5664.19 angstroms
